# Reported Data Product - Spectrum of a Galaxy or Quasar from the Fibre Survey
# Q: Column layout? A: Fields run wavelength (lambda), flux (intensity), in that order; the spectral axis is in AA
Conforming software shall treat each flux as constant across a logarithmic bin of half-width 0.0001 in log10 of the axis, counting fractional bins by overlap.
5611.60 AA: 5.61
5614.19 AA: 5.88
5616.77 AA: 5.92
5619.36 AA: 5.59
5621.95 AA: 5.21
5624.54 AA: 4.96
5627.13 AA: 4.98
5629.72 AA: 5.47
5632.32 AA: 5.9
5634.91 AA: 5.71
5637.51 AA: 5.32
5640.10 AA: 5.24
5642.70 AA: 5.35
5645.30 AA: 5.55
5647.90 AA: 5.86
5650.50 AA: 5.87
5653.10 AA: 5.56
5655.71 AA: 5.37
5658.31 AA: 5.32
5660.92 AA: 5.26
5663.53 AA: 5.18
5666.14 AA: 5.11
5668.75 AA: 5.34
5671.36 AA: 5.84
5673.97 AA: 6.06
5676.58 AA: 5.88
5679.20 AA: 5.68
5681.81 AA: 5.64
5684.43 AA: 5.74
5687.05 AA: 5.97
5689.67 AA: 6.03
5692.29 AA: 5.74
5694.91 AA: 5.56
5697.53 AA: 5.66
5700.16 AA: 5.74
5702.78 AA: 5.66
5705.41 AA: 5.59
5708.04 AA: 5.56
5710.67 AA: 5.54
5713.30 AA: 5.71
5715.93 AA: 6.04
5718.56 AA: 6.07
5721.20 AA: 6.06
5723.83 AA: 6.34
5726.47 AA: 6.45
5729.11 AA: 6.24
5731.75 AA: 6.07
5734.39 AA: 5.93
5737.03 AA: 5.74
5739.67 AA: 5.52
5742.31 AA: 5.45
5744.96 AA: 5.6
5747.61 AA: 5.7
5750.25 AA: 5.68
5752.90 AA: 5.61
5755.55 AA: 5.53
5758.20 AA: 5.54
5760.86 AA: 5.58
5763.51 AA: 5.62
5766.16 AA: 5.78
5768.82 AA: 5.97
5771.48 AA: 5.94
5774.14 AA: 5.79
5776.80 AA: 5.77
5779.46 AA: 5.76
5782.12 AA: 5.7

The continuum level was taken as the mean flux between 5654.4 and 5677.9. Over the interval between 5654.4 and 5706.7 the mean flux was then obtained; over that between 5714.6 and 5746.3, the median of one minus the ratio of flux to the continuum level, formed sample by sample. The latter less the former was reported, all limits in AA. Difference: -5.72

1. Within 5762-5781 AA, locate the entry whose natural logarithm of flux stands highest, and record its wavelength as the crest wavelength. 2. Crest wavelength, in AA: 5768.82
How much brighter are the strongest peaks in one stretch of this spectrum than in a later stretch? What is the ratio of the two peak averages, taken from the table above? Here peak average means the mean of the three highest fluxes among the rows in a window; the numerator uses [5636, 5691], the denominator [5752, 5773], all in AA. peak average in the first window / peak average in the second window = 1.02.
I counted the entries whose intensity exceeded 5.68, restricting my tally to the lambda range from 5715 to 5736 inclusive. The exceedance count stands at 8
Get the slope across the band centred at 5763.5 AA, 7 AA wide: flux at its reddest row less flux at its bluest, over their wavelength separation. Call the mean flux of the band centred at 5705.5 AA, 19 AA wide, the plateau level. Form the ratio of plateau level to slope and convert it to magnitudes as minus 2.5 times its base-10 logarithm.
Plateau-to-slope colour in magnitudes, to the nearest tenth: -5.4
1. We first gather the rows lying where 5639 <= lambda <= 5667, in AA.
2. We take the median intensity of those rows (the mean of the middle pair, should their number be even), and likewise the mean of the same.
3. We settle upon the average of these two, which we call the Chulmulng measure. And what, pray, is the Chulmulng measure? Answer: 5.39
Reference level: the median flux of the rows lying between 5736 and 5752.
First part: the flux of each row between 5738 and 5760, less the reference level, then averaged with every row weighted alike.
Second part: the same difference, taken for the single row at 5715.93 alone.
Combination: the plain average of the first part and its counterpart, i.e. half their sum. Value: 0.17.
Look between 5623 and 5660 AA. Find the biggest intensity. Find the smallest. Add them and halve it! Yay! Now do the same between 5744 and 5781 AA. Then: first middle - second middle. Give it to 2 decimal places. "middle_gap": -0.32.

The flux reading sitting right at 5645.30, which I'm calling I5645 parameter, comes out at 5.55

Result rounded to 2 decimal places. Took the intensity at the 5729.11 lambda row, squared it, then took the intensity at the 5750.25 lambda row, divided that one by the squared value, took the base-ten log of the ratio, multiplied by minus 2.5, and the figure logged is 2.09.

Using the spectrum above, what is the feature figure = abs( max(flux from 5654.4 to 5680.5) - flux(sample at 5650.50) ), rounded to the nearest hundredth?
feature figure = 0.19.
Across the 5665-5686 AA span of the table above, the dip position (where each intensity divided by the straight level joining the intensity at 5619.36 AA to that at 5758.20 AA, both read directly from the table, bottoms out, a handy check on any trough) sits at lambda 5666.14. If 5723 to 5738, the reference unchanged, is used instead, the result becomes 5737.03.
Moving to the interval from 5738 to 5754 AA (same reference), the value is 5742.31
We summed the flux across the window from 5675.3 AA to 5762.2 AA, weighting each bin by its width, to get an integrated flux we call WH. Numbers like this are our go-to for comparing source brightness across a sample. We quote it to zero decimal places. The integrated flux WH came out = 503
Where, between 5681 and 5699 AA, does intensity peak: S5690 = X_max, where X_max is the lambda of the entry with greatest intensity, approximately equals 5689.67 AA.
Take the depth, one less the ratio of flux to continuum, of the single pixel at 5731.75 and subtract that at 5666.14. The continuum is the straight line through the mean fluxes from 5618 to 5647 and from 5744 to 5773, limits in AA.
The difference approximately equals -0.145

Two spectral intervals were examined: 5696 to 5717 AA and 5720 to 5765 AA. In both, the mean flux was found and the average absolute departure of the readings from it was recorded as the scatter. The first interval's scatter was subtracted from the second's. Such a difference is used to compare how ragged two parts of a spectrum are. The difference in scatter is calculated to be 0.16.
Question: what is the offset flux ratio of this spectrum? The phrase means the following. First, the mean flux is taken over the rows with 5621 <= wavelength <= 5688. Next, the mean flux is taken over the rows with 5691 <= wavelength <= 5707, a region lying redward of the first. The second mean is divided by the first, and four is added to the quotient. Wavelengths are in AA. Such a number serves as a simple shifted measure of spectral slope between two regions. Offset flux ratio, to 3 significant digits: 5.03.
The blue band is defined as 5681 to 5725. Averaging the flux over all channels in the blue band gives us 5.80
